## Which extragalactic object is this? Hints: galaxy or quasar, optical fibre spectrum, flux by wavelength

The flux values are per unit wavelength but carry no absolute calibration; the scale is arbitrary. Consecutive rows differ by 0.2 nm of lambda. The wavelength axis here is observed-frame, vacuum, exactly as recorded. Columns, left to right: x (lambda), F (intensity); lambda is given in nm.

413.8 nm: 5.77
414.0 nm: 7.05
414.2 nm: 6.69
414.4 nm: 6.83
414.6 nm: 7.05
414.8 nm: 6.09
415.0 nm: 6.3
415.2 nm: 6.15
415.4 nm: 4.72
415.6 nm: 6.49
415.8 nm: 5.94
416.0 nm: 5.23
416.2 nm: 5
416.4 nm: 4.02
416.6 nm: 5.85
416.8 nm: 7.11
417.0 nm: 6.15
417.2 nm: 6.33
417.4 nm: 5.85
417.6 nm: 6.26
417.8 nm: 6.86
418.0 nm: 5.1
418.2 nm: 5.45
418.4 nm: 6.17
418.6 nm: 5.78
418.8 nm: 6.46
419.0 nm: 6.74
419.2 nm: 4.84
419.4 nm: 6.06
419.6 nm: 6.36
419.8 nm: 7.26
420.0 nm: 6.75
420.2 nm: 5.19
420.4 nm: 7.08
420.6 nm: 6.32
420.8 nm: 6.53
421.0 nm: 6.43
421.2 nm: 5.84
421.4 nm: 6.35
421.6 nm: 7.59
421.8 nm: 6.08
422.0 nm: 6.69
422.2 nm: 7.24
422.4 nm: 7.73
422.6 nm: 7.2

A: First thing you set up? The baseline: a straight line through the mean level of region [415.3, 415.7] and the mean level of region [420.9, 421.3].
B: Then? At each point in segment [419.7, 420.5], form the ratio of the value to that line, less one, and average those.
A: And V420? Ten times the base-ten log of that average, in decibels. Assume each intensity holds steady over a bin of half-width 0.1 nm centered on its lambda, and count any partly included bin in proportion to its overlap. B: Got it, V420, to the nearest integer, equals -11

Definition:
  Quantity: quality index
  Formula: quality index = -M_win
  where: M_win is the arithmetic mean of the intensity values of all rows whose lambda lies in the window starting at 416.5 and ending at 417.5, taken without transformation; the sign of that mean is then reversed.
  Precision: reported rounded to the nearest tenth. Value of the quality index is -6.3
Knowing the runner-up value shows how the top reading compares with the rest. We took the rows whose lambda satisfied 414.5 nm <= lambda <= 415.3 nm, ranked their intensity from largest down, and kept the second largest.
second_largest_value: 6.3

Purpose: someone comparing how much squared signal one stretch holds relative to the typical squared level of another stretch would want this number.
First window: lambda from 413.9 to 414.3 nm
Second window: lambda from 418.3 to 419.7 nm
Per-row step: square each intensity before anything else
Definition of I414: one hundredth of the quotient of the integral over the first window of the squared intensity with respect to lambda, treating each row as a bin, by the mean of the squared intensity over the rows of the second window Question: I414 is 0.0051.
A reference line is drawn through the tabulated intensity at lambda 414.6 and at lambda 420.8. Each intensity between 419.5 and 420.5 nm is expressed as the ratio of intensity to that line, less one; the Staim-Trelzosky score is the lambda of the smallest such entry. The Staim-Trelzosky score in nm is 420.2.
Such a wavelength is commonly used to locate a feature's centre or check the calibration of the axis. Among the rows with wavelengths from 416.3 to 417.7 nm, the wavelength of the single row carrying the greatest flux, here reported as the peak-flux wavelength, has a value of 416.8 nm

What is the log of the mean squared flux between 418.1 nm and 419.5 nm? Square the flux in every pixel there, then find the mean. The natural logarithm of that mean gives 3.57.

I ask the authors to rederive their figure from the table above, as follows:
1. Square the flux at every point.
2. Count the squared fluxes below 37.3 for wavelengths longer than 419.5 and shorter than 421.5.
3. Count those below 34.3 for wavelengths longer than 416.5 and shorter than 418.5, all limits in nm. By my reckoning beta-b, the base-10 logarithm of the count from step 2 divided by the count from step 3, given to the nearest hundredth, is -0.30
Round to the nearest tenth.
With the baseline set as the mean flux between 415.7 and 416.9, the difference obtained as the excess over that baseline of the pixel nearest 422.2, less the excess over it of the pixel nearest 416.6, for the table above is 1.4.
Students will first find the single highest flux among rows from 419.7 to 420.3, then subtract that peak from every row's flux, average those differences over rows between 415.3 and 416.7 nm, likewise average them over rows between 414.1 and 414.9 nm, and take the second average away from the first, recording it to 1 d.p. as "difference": -1.3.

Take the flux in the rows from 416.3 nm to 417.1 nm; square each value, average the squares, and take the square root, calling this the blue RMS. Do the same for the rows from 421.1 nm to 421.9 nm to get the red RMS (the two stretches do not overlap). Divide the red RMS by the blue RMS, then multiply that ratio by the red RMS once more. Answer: 7.2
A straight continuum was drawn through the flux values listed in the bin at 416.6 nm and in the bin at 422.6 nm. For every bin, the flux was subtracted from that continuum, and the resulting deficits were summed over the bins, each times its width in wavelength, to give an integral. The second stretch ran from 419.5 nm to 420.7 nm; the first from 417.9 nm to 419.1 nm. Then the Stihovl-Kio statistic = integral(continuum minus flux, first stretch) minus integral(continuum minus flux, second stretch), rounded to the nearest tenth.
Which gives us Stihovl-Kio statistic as 0.2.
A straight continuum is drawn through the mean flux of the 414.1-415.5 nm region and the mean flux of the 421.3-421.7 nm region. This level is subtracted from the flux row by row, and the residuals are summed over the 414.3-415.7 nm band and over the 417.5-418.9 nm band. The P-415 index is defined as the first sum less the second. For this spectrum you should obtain 3.9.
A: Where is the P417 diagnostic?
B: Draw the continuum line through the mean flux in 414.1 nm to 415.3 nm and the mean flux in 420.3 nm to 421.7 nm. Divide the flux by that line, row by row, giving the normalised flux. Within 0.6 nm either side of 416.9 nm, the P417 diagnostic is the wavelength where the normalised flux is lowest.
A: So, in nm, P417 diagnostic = 416.4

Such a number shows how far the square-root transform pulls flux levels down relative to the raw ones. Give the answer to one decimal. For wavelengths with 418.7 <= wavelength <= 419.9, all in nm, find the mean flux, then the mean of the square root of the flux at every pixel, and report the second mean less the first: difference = -3.8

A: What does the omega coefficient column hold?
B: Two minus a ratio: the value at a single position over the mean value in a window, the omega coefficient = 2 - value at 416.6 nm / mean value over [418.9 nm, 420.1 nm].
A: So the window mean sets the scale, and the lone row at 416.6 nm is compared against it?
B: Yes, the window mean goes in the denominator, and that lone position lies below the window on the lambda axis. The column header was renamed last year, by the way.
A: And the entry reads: 1.08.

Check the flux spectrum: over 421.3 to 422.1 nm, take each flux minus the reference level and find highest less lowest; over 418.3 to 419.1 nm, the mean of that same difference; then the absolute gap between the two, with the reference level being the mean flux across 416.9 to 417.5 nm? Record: 1.3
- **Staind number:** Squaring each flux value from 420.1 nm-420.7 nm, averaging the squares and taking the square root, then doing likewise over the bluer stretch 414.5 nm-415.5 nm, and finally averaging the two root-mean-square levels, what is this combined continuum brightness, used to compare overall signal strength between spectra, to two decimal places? 6.18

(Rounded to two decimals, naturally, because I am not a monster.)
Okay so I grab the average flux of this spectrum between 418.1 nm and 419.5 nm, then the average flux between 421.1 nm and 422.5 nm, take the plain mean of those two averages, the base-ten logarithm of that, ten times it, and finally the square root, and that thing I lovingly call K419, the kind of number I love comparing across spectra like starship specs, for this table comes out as 2.83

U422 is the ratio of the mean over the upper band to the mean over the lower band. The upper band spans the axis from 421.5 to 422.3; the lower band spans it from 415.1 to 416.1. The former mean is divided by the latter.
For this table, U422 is 1.21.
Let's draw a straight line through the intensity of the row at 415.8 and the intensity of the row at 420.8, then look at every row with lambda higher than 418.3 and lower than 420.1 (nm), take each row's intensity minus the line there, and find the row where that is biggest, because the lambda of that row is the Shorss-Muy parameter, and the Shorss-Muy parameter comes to 419.8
